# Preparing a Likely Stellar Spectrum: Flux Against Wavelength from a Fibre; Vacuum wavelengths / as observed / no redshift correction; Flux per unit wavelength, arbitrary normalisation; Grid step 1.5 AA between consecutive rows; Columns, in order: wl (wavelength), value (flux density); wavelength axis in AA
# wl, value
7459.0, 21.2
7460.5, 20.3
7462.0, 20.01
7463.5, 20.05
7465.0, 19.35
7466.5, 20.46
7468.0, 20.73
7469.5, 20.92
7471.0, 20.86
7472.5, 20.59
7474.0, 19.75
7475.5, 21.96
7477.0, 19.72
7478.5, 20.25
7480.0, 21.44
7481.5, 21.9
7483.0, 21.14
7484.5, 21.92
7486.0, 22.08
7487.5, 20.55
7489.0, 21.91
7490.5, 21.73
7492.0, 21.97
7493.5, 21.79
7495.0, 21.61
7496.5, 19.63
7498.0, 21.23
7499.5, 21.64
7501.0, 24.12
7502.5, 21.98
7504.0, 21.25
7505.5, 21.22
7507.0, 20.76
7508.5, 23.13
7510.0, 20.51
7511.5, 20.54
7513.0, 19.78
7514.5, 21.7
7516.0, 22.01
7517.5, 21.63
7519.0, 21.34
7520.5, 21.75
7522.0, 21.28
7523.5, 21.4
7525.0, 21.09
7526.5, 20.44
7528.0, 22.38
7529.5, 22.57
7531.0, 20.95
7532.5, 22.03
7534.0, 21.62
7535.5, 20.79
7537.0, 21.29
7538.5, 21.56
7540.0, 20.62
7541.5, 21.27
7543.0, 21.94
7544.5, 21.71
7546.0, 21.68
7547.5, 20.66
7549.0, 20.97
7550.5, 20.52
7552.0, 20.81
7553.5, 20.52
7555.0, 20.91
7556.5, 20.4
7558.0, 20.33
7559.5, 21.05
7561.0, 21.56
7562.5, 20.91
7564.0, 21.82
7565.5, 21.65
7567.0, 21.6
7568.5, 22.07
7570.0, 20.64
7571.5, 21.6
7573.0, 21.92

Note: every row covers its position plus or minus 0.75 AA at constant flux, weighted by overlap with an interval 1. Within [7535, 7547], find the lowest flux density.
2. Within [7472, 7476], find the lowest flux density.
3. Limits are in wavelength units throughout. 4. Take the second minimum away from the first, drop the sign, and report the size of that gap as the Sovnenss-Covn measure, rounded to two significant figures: 0.87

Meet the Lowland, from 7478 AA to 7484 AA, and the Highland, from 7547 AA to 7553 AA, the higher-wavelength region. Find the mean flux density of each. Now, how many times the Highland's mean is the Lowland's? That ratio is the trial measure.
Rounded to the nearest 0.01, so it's 1.02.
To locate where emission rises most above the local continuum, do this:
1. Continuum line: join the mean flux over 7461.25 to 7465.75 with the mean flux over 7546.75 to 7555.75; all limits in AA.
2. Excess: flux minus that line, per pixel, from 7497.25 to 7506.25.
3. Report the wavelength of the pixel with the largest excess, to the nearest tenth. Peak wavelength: 7501.0 AA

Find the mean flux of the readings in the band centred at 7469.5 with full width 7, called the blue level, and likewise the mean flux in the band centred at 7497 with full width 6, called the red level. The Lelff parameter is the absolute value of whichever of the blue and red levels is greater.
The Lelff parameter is 21.0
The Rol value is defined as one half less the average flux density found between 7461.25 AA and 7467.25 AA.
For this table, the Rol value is -19.5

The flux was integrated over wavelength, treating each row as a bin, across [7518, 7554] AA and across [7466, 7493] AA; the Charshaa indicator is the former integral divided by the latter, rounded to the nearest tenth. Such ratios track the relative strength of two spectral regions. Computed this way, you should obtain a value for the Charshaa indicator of 1.3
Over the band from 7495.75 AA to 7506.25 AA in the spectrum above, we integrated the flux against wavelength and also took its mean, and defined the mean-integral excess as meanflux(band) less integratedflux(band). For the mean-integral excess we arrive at -205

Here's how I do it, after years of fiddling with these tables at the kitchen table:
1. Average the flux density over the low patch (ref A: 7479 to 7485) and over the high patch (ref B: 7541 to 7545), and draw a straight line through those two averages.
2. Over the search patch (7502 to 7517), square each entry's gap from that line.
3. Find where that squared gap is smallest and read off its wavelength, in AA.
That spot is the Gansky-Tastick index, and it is 7514.5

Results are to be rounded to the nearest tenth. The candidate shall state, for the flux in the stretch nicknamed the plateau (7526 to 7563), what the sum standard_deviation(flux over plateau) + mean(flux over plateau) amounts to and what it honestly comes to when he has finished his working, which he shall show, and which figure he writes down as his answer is 21.8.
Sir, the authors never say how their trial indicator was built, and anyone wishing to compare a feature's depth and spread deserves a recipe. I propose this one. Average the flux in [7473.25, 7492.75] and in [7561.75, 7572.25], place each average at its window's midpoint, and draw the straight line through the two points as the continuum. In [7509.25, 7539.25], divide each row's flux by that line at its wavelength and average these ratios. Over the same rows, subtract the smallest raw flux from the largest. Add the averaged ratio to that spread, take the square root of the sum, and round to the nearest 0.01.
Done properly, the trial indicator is 1.95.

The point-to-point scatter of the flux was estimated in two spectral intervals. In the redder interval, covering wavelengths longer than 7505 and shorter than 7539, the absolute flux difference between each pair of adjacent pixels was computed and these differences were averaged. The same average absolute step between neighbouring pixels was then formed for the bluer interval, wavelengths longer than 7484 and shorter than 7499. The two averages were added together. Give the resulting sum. 1.64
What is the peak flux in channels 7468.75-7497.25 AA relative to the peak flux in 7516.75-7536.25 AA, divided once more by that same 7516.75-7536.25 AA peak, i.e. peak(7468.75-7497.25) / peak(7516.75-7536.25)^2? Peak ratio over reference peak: 0.0433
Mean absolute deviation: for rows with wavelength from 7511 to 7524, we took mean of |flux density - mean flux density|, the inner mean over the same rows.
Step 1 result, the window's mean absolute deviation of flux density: 0.49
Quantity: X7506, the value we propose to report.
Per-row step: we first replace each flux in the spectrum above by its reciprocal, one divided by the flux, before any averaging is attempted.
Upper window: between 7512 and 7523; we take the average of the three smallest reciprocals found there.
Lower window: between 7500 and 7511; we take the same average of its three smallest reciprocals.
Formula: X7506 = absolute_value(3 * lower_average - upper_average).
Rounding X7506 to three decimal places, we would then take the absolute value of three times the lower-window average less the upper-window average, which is 0.084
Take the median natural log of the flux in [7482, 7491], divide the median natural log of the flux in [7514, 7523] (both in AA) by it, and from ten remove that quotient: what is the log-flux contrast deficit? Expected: 9.00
